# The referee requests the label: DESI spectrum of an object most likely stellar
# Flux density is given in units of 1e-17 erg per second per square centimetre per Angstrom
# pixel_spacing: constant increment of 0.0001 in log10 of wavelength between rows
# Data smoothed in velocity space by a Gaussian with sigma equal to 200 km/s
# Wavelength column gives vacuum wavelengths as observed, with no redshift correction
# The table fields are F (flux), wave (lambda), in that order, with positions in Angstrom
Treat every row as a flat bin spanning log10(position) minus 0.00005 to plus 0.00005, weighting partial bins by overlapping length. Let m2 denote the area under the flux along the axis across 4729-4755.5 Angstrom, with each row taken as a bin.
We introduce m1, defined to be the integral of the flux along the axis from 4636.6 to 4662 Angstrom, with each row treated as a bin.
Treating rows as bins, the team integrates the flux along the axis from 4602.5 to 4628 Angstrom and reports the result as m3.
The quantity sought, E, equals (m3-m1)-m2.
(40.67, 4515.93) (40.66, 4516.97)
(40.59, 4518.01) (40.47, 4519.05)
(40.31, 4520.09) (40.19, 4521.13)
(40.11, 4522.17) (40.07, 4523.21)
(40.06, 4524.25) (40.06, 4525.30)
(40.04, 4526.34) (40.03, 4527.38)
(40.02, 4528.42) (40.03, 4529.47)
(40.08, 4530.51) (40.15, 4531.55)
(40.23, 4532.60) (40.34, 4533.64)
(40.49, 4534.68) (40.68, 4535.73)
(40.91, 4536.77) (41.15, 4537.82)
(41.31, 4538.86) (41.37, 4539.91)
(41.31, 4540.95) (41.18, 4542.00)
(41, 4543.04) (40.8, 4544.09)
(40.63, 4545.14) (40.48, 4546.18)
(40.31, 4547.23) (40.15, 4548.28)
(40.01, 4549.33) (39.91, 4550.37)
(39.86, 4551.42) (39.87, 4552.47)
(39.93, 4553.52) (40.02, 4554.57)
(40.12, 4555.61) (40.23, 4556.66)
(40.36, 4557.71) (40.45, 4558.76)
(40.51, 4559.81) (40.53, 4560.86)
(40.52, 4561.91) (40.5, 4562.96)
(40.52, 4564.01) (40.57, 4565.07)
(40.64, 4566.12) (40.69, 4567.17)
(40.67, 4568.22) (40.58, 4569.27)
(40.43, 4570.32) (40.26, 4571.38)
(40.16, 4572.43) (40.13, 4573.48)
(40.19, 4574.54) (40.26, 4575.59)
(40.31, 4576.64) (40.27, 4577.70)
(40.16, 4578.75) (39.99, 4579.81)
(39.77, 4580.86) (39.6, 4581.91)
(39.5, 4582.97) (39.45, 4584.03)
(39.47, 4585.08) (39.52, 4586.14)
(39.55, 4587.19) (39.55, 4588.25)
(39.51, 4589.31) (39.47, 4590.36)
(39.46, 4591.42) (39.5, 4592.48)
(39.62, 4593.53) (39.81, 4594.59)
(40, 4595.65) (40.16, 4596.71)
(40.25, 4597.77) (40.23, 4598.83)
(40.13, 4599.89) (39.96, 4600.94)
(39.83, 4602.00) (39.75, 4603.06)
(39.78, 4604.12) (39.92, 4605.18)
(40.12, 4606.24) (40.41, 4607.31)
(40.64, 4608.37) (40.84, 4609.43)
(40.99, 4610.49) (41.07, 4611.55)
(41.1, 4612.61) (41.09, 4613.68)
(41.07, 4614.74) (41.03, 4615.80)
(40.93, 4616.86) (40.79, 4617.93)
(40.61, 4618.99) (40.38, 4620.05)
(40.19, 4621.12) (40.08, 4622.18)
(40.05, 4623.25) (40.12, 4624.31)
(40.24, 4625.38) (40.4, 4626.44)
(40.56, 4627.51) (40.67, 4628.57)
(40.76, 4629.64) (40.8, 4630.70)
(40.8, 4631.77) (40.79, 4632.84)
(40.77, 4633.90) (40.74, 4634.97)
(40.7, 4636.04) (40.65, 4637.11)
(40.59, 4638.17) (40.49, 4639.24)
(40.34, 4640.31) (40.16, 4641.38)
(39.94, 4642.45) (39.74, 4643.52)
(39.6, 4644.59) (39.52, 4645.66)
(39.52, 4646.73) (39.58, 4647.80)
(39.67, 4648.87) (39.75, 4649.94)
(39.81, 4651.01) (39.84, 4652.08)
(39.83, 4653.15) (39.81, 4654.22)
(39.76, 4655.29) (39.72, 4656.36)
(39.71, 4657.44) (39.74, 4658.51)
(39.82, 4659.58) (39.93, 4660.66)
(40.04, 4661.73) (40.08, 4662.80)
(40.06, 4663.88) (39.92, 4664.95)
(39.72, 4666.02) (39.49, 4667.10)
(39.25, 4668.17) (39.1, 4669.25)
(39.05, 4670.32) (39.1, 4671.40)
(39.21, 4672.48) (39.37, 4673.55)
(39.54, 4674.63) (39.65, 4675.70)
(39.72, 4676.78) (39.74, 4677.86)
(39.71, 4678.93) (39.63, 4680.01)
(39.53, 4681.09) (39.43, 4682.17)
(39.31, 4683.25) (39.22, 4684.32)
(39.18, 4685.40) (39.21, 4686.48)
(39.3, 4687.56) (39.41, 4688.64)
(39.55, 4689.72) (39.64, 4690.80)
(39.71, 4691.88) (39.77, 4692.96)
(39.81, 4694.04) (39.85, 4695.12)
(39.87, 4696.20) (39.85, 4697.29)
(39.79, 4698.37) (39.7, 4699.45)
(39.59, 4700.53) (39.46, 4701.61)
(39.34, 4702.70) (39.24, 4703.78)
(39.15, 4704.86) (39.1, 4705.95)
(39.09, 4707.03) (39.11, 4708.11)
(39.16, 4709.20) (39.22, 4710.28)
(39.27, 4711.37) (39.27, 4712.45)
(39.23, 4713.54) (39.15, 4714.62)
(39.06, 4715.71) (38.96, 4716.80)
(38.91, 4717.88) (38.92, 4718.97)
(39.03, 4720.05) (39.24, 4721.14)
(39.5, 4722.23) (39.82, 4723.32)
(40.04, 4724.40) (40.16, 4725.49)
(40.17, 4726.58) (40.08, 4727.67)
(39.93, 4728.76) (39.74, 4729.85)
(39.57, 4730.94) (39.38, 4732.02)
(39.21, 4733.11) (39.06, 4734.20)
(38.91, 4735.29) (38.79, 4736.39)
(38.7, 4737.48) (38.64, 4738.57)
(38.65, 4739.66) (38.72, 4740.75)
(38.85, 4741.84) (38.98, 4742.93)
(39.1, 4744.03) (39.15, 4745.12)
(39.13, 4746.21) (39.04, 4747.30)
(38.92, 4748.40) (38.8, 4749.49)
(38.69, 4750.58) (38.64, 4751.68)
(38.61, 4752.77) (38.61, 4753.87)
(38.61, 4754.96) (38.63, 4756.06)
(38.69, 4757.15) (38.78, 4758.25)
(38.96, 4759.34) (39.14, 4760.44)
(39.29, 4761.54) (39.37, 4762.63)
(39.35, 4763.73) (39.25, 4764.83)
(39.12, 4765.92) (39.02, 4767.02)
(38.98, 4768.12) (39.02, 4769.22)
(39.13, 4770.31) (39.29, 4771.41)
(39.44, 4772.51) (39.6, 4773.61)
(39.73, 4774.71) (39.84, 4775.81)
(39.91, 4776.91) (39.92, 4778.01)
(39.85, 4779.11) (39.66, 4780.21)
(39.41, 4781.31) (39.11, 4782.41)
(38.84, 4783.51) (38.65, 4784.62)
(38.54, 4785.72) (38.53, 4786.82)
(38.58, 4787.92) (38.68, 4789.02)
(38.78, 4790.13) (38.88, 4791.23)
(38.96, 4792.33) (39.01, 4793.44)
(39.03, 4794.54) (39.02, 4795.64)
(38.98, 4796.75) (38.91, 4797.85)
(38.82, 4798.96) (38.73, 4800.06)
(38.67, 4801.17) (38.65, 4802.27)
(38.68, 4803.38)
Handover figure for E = -1013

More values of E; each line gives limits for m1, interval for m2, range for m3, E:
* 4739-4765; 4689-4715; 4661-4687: -1010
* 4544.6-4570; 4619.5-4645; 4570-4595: -1059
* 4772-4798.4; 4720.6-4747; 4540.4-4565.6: -1054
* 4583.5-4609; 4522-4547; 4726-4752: -1012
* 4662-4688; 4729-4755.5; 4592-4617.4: -1034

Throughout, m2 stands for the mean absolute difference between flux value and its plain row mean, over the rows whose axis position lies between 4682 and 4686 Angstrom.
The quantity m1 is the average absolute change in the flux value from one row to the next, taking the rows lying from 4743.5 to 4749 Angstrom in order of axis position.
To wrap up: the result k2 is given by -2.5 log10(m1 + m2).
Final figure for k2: 2.0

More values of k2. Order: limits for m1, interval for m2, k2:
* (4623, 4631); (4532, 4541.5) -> 0.8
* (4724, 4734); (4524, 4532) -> 2.0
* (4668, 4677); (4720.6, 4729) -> 1.1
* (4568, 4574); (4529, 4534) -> 1.7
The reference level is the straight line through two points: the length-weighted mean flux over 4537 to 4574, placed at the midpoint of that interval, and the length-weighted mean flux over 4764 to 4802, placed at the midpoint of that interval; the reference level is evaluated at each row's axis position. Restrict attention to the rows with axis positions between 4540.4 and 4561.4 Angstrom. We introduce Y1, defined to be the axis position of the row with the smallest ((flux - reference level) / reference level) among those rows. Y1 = 4551.42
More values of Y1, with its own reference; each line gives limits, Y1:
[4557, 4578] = 4573.48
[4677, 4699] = 4685.40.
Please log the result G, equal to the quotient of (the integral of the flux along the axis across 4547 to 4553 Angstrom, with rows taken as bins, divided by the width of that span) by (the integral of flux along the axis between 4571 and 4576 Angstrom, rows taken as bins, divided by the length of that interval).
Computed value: 0.99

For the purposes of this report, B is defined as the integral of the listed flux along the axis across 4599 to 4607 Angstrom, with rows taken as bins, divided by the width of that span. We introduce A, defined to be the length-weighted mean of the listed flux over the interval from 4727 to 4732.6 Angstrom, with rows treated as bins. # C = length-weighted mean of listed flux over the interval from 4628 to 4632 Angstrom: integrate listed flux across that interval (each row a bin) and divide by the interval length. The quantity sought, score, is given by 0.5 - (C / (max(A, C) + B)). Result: -0.0052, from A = 39.8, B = 39.9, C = 40.8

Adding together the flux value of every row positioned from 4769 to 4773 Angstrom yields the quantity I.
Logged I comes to 157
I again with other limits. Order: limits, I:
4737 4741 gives 155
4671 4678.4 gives 276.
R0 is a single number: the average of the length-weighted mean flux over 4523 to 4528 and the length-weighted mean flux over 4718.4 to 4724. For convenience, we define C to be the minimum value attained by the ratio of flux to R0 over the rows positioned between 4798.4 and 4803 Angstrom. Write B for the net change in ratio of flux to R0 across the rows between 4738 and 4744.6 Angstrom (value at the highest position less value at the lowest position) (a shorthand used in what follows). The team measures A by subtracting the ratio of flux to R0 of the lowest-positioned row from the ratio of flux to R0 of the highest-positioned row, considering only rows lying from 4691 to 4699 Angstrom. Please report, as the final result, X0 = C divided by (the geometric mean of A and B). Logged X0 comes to 201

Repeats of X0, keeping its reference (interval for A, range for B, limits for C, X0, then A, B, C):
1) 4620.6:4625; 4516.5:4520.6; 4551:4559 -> 255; -0.002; -0.009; 1.00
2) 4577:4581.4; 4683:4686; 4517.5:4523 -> 157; -0.013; -0.003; 1.01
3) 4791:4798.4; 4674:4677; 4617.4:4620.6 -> 550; 0.001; 0.005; 1.02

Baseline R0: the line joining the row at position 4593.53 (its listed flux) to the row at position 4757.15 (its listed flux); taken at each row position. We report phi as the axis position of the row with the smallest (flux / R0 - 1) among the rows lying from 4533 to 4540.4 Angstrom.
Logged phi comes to 4533.64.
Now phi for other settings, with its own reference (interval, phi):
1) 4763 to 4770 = 4768.12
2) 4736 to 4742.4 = 4738.57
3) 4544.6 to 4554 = 4551.42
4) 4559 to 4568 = 4559.81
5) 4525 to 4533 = 4528.42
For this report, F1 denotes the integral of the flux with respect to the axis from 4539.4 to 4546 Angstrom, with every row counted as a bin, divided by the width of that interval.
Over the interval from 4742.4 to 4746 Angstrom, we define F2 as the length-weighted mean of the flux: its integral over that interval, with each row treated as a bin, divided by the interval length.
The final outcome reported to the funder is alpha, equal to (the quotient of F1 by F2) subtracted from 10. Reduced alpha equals 8.95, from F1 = 41.1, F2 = 39.1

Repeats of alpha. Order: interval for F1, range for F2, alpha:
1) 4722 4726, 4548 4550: 9.01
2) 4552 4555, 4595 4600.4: 9.00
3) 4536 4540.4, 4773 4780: 8.97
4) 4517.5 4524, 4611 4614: 9.02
